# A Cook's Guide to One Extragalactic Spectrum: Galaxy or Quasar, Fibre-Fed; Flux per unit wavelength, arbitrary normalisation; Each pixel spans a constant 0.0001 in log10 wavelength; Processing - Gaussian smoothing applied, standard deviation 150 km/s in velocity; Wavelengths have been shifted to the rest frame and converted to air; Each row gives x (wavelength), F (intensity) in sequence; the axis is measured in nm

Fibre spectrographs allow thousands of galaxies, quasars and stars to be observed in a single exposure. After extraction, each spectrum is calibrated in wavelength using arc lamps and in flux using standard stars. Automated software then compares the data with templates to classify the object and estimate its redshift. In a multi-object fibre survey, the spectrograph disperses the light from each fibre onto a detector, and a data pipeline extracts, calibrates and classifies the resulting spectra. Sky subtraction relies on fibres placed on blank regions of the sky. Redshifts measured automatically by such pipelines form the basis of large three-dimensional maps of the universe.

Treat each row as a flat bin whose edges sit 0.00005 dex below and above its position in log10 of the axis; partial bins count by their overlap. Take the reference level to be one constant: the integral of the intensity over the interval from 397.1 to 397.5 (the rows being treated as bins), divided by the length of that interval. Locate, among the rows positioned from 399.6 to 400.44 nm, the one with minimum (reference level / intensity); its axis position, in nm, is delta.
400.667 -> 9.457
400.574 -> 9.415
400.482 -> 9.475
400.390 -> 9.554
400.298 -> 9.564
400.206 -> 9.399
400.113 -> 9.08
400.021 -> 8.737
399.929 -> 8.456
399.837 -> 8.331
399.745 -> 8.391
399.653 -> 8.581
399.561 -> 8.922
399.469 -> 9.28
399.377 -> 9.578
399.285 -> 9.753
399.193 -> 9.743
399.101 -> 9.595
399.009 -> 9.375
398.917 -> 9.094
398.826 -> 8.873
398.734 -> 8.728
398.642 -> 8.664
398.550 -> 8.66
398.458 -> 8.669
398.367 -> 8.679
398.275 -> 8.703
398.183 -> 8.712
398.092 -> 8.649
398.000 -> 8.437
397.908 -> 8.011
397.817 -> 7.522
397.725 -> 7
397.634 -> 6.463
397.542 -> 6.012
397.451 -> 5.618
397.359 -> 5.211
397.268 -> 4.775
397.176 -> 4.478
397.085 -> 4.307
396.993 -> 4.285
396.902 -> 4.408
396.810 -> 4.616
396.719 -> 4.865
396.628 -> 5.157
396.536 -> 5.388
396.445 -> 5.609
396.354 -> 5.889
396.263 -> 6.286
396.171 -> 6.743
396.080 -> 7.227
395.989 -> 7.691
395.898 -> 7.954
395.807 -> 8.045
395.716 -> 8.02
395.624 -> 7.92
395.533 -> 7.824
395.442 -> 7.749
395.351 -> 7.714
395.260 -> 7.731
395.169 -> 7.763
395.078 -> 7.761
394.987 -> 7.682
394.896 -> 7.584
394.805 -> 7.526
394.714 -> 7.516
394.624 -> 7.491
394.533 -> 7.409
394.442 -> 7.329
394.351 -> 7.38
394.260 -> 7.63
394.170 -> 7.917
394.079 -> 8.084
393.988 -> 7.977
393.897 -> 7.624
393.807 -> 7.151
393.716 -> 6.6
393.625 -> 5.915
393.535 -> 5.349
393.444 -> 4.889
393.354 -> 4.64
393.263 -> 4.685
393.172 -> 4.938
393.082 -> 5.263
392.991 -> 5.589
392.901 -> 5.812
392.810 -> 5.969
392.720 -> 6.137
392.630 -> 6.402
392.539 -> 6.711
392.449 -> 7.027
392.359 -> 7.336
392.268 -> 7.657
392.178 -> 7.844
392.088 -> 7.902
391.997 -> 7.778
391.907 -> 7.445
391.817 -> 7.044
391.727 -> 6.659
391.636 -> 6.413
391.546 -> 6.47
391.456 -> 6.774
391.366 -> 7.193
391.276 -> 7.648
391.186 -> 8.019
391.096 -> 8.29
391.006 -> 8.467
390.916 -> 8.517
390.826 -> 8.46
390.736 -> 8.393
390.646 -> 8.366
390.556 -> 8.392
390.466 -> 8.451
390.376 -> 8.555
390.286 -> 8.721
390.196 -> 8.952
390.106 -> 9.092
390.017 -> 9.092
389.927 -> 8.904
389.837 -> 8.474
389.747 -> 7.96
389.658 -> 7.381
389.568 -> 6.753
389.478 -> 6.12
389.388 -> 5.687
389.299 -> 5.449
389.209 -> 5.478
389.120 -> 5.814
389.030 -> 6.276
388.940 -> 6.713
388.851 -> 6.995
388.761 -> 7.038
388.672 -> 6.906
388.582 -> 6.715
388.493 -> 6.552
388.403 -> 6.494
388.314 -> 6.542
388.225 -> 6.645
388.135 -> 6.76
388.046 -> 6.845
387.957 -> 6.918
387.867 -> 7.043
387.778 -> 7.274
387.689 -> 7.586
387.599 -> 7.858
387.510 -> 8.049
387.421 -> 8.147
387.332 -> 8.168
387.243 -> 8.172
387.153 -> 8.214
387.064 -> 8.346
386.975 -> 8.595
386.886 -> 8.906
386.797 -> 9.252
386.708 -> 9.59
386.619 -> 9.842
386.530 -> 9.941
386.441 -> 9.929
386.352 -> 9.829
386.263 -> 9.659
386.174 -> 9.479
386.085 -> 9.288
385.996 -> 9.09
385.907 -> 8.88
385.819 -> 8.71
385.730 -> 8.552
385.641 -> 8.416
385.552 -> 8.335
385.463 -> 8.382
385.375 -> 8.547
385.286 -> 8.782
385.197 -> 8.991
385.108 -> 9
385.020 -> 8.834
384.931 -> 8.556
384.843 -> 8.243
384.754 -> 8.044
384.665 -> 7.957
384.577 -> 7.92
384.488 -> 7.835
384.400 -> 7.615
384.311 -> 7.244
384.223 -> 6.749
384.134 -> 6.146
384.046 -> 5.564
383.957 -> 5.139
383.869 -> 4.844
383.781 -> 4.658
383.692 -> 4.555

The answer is 400.298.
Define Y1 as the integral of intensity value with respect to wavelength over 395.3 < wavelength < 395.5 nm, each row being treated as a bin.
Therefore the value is 1.5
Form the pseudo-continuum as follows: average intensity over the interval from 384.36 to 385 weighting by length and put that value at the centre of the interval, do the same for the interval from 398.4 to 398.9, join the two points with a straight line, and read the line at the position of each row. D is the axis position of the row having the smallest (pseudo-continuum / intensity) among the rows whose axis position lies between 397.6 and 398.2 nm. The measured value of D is 398.183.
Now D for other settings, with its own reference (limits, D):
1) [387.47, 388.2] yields 387.510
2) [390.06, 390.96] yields 390.106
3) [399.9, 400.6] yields 400.298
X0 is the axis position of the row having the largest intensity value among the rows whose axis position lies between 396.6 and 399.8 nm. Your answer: 399.285 nm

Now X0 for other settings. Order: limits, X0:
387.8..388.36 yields 387.867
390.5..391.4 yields 390.916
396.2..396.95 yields 396.263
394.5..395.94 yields 395.807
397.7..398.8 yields 398.734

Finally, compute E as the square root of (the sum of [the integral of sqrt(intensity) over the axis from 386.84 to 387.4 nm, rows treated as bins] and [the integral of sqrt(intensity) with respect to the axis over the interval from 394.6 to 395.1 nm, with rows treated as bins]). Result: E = 1.73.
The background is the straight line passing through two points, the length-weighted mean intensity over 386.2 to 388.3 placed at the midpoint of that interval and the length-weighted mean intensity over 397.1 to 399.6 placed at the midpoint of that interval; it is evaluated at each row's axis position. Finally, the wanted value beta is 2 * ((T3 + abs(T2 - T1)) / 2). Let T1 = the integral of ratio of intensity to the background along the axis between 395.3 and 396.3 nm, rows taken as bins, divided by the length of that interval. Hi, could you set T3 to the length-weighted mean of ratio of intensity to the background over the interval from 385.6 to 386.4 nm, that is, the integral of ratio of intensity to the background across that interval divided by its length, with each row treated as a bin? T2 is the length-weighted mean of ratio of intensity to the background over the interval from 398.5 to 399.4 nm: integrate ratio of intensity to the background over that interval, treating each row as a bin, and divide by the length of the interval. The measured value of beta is 1.30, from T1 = 0.94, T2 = 1.15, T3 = 1.09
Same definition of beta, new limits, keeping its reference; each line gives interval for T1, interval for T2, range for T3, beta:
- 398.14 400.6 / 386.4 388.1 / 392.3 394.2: 0.90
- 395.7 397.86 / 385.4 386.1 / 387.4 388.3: 1.18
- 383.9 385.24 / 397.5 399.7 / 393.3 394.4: 1.00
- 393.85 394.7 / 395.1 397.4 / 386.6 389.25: 1.06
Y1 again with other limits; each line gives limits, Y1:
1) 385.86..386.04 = 1.6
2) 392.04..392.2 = 1.3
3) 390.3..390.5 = 1.7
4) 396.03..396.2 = 1.2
